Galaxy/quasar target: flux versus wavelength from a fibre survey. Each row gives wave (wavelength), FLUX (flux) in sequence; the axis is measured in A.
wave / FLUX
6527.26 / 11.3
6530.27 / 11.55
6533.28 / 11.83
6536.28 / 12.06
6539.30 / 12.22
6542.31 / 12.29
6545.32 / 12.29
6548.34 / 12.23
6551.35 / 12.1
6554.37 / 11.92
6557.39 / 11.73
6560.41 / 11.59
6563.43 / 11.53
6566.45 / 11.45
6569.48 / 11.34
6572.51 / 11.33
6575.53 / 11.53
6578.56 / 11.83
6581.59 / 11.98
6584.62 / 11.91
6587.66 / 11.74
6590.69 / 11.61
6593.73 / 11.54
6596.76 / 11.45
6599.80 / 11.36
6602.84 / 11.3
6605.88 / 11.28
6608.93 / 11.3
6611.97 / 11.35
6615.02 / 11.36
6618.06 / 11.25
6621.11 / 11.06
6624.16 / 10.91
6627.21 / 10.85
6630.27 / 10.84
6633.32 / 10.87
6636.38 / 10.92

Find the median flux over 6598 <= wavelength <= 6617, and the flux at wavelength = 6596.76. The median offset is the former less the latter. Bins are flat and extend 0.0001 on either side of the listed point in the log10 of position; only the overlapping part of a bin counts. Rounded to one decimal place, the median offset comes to -0.1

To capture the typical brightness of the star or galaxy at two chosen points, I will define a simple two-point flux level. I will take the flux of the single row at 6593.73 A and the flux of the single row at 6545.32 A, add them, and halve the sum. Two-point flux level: 11.9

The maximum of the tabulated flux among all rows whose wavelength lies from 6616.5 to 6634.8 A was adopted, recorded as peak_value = 11.25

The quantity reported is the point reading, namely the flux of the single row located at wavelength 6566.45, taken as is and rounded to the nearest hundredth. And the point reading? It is 11.45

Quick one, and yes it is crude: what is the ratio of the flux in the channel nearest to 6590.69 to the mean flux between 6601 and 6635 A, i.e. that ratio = 1.04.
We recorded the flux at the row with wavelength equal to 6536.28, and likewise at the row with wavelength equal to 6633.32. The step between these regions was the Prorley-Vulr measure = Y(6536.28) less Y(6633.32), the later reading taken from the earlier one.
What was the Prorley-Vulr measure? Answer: 1.2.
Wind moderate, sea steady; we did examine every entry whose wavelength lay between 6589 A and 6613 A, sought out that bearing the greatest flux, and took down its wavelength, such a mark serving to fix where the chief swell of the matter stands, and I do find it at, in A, 6590.69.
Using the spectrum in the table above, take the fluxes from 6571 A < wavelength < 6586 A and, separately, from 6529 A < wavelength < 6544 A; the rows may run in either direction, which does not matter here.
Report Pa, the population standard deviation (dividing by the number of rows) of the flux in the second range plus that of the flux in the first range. 0.52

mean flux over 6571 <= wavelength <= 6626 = 11.4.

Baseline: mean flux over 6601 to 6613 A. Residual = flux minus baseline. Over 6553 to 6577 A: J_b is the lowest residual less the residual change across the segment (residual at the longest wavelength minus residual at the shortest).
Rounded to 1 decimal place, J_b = 0.4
